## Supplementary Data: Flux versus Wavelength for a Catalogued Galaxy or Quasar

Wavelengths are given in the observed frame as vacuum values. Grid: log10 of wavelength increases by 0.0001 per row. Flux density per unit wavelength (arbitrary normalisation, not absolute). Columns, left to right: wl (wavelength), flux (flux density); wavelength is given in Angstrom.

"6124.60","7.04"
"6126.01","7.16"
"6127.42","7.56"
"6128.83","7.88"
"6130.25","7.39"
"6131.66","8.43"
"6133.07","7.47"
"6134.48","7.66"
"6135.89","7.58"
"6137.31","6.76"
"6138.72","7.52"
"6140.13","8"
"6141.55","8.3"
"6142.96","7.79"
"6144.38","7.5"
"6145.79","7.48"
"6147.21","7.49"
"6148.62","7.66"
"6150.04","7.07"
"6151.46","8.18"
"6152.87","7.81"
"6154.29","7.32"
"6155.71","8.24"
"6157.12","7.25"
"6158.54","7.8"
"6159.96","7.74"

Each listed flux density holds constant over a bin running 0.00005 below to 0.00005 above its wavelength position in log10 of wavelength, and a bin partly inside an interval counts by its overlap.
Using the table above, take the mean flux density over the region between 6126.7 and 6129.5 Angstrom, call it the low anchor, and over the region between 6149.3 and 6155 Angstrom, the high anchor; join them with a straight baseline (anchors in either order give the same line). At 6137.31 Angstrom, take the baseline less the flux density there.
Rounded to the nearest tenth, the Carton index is 0.9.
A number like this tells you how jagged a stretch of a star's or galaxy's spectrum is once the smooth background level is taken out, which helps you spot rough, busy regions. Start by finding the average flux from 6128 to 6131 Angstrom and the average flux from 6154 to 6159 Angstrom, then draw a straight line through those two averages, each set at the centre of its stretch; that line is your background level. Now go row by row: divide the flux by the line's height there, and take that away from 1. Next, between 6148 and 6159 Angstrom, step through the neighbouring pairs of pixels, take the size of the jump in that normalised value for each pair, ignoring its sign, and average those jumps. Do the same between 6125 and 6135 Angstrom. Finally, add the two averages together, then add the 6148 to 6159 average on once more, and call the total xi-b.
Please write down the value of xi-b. 0.26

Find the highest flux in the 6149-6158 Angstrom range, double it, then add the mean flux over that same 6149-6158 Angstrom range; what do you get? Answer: 24.1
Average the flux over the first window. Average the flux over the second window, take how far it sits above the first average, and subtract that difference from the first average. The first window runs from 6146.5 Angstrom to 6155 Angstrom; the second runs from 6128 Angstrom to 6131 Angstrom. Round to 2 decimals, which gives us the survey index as 7.54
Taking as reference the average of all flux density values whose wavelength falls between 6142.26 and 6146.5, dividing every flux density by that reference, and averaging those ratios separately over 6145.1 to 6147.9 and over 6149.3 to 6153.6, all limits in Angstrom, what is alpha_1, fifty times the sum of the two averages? 99.9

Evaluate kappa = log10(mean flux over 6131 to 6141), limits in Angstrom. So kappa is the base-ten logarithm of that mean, 0.883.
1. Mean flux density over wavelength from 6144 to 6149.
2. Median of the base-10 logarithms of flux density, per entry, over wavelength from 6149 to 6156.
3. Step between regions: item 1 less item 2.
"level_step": 6.64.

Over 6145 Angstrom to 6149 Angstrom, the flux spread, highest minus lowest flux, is 0.18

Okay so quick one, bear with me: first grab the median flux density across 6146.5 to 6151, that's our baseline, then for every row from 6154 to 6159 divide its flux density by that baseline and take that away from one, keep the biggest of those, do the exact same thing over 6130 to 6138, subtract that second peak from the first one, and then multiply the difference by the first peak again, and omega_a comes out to -0.0021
